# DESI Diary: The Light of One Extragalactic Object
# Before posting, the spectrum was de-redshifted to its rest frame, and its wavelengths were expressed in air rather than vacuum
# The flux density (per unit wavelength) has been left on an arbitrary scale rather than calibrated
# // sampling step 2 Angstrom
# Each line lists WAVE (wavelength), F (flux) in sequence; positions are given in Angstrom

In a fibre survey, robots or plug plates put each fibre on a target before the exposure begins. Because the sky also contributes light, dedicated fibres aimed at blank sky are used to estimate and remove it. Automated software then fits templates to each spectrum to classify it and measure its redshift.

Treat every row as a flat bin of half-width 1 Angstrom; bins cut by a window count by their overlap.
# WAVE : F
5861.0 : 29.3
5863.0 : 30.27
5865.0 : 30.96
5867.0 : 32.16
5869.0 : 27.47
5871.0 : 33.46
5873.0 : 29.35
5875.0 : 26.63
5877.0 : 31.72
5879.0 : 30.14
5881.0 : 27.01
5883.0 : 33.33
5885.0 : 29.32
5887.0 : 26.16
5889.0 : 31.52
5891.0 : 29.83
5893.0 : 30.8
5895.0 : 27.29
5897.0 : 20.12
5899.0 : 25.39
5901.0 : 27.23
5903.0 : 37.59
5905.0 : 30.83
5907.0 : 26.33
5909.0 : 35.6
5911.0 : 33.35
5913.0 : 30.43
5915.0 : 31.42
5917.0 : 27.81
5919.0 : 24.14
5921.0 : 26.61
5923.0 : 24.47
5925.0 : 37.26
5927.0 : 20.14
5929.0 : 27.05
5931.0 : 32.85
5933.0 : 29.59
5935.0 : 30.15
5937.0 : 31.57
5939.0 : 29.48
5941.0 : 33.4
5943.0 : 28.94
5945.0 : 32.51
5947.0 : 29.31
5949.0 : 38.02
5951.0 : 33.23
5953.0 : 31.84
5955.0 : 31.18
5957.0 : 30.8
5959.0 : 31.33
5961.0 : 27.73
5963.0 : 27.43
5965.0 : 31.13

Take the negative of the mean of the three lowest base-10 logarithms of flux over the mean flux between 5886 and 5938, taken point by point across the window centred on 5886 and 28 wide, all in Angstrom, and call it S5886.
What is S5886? 0.088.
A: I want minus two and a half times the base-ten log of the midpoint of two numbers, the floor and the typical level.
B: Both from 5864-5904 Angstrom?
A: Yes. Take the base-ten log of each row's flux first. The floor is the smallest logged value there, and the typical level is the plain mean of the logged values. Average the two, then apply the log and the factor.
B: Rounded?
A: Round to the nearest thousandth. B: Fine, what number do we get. -0.353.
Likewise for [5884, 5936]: -0.350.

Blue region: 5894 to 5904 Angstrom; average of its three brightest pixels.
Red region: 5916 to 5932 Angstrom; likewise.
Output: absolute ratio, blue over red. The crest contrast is 0.94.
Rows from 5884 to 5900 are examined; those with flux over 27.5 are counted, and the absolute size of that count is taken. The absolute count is 4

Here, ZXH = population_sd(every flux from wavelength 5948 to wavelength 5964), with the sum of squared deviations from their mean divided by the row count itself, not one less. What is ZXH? 3.1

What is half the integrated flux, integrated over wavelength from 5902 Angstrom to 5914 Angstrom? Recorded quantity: 194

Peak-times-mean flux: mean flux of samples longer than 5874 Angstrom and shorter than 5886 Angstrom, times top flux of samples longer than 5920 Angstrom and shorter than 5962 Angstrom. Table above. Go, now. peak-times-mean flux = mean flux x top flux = 1129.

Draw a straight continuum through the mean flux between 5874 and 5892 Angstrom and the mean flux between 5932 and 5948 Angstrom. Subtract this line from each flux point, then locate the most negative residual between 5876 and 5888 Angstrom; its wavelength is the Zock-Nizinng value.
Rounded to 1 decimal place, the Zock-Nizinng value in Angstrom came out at 5887.0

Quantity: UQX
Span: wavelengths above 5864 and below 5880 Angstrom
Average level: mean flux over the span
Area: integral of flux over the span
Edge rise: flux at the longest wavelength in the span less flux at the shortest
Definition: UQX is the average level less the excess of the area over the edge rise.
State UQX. -454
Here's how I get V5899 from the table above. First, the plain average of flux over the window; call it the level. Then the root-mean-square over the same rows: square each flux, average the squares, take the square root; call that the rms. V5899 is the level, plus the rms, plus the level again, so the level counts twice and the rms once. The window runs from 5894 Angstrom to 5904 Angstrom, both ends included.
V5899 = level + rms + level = 83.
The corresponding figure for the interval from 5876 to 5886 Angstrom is 91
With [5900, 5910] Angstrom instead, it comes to 95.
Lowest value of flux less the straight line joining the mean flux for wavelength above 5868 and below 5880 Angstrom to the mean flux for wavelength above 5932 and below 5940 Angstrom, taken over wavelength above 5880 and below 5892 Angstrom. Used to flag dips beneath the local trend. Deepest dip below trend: -3.7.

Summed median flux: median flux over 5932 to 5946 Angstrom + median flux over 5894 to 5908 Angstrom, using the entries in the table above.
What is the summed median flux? 57.4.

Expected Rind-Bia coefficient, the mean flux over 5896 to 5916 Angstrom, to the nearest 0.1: 29.8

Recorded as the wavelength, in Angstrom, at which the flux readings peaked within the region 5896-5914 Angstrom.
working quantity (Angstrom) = 5903.0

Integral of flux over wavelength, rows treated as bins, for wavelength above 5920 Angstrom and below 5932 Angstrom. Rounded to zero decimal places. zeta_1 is 337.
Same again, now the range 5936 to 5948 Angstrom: 370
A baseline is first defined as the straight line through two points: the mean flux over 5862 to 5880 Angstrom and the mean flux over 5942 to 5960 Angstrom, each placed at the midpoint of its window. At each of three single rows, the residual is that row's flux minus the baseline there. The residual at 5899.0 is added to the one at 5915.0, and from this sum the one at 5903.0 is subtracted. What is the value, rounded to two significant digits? -12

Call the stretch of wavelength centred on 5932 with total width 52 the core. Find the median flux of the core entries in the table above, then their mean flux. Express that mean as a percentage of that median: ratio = 99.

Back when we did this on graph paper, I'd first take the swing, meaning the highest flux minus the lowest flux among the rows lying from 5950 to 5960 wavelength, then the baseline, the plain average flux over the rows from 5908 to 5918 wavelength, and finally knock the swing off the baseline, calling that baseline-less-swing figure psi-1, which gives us 29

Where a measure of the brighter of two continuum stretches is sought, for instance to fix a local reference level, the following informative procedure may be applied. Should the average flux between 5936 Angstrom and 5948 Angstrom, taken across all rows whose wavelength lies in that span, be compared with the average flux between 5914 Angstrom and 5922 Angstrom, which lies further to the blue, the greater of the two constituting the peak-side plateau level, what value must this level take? 30.9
